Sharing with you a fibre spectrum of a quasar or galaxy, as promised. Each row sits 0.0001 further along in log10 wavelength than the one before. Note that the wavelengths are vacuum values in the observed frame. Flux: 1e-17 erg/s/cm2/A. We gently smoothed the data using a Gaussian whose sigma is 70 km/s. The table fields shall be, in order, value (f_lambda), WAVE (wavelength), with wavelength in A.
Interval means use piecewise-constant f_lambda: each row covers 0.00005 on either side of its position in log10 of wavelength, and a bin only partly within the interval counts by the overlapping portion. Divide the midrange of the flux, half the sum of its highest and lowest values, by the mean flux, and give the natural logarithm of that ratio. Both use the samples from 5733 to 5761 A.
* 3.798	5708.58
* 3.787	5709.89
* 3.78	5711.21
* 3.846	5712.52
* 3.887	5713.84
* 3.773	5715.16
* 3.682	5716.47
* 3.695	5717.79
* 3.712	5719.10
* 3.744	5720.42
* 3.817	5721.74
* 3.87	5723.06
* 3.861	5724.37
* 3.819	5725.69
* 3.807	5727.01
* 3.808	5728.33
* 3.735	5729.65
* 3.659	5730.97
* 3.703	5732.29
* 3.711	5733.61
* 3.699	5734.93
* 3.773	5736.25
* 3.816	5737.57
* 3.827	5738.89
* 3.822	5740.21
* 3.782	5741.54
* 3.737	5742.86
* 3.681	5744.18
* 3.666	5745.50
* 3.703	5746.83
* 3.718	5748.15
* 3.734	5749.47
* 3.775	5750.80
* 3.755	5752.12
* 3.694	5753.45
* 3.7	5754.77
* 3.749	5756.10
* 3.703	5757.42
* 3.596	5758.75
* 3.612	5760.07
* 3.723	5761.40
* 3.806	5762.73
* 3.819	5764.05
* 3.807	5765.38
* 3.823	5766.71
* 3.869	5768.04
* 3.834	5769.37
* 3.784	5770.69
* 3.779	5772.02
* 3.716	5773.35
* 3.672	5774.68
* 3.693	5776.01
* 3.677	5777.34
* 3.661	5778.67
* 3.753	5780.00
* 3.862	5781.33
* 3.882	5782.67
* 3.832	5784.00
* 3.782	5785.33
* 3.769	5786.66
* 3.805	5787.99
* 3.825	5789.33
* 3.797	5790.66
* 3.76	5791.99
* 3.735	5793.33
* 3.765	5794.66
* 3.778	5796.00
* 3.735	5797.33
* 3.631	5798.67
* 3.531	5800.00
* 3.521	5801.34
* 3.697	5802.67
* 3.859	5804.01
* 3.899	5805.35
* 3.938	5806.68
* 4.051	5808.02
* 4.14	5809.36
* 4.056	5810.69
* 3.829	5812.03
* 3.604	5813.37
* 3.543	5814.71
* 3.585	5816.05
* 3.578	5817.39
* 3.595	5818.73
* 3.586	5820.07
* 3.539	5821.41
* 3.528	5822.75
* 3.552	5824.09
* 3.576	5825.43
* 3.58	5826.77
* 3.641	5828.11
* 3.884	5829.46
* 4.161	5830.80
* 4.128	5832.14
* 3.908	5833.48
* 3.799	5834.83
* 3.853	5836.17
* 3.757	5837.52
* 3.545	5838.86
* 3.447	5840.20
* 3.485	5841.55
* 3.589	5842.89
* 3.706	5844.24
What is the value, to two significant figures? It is -0.0040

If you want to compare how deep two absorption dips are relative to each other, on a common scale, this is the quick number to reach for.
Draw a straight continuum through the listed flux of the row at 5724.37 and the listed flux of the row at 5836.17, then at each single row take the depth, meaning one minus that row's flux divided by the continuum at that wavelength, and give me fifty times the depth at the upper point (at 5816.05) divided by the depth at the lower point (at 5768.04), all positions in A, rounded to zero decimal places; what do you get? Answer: -1212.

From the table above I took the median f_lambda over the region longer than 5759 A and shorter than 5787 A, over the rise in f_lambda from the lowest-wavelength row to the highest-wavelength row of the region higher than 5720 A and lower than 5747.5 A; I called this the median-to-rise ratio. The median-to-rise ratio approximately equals -92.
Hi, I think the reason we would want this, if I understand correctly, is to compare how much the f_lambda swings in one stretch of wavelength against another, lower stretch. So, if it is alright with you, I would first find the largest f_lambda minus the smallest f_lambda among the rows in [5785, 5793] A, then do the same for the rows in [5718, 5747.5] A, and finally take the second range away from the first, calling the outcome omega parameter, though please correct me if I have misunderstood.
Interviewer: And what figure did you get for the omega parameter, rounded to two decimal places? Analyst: -0.15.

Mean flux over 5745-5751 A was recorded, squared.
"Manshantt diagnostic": 13.8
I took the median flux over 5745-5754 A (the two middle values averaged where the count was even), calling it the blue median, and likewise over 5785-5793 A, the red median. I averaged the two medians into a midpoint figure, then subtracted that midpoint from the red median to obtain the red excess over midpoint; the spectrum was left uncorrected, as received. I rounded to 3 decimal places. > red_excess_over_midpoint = 0.036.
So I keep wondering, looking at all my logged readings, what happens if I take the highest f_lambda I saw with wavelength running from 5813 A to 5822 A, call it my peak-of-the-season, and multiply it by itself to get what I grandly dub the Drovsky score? 13.0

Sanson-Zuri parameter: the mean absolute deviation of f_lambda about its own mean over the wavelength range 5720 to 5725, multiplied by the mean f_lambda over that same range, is 0.16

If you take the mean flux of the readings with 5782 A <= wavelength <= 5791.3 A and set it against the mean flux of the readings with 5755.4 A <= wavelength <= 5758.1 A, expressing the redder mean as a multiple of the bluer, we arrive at 1.02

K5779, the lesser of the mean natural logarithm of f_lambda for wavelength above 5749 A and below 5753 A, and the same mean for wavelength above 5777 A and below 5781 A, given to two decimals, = 1.31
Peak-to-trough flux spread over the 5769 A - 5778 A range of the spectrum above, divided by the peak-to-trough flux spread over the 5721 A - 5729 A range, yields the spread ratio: 2.6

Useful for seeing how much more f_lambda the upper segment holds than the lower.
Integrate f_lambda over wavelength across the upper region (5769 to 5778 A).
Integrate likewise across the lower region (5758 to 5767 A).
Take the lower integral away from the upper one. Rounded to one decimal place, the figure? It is 0.0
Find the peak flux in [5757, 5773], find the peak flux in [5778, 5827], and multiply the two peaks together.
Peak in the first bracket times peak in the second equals 16.0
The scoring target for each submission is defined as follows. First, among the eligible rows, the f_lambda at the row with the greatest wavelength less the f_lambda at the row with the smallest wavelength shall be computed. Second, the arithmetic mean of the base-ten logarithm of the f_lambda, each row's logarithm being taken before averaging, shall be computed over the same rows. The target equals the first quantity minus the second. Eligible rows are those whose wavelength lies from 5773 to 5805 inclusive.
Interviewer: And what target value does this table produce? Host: -0.43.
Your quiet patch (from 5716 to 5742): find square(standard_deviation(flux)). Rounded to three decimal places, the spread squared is 0.004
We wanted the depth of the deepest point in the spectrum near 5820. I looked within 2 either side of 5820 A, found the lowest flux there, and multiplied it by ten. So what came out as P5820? 35.4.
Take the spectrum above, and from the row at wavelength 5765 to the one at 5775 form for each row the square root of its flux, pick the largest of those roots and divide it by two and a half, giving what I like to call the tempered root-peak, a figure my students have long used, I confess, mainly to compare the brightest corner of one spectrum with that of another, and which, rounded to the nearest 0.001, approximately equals 0.787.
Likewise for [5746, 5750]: 0.773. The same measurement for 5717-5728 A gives 0.787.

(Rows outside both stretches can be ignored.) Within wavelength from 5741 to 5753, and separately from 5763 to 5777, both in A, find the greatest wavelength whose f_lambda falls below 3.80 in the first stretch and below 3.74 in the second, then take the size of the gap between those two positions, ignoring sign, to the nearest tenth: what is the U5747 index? 23.9 A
